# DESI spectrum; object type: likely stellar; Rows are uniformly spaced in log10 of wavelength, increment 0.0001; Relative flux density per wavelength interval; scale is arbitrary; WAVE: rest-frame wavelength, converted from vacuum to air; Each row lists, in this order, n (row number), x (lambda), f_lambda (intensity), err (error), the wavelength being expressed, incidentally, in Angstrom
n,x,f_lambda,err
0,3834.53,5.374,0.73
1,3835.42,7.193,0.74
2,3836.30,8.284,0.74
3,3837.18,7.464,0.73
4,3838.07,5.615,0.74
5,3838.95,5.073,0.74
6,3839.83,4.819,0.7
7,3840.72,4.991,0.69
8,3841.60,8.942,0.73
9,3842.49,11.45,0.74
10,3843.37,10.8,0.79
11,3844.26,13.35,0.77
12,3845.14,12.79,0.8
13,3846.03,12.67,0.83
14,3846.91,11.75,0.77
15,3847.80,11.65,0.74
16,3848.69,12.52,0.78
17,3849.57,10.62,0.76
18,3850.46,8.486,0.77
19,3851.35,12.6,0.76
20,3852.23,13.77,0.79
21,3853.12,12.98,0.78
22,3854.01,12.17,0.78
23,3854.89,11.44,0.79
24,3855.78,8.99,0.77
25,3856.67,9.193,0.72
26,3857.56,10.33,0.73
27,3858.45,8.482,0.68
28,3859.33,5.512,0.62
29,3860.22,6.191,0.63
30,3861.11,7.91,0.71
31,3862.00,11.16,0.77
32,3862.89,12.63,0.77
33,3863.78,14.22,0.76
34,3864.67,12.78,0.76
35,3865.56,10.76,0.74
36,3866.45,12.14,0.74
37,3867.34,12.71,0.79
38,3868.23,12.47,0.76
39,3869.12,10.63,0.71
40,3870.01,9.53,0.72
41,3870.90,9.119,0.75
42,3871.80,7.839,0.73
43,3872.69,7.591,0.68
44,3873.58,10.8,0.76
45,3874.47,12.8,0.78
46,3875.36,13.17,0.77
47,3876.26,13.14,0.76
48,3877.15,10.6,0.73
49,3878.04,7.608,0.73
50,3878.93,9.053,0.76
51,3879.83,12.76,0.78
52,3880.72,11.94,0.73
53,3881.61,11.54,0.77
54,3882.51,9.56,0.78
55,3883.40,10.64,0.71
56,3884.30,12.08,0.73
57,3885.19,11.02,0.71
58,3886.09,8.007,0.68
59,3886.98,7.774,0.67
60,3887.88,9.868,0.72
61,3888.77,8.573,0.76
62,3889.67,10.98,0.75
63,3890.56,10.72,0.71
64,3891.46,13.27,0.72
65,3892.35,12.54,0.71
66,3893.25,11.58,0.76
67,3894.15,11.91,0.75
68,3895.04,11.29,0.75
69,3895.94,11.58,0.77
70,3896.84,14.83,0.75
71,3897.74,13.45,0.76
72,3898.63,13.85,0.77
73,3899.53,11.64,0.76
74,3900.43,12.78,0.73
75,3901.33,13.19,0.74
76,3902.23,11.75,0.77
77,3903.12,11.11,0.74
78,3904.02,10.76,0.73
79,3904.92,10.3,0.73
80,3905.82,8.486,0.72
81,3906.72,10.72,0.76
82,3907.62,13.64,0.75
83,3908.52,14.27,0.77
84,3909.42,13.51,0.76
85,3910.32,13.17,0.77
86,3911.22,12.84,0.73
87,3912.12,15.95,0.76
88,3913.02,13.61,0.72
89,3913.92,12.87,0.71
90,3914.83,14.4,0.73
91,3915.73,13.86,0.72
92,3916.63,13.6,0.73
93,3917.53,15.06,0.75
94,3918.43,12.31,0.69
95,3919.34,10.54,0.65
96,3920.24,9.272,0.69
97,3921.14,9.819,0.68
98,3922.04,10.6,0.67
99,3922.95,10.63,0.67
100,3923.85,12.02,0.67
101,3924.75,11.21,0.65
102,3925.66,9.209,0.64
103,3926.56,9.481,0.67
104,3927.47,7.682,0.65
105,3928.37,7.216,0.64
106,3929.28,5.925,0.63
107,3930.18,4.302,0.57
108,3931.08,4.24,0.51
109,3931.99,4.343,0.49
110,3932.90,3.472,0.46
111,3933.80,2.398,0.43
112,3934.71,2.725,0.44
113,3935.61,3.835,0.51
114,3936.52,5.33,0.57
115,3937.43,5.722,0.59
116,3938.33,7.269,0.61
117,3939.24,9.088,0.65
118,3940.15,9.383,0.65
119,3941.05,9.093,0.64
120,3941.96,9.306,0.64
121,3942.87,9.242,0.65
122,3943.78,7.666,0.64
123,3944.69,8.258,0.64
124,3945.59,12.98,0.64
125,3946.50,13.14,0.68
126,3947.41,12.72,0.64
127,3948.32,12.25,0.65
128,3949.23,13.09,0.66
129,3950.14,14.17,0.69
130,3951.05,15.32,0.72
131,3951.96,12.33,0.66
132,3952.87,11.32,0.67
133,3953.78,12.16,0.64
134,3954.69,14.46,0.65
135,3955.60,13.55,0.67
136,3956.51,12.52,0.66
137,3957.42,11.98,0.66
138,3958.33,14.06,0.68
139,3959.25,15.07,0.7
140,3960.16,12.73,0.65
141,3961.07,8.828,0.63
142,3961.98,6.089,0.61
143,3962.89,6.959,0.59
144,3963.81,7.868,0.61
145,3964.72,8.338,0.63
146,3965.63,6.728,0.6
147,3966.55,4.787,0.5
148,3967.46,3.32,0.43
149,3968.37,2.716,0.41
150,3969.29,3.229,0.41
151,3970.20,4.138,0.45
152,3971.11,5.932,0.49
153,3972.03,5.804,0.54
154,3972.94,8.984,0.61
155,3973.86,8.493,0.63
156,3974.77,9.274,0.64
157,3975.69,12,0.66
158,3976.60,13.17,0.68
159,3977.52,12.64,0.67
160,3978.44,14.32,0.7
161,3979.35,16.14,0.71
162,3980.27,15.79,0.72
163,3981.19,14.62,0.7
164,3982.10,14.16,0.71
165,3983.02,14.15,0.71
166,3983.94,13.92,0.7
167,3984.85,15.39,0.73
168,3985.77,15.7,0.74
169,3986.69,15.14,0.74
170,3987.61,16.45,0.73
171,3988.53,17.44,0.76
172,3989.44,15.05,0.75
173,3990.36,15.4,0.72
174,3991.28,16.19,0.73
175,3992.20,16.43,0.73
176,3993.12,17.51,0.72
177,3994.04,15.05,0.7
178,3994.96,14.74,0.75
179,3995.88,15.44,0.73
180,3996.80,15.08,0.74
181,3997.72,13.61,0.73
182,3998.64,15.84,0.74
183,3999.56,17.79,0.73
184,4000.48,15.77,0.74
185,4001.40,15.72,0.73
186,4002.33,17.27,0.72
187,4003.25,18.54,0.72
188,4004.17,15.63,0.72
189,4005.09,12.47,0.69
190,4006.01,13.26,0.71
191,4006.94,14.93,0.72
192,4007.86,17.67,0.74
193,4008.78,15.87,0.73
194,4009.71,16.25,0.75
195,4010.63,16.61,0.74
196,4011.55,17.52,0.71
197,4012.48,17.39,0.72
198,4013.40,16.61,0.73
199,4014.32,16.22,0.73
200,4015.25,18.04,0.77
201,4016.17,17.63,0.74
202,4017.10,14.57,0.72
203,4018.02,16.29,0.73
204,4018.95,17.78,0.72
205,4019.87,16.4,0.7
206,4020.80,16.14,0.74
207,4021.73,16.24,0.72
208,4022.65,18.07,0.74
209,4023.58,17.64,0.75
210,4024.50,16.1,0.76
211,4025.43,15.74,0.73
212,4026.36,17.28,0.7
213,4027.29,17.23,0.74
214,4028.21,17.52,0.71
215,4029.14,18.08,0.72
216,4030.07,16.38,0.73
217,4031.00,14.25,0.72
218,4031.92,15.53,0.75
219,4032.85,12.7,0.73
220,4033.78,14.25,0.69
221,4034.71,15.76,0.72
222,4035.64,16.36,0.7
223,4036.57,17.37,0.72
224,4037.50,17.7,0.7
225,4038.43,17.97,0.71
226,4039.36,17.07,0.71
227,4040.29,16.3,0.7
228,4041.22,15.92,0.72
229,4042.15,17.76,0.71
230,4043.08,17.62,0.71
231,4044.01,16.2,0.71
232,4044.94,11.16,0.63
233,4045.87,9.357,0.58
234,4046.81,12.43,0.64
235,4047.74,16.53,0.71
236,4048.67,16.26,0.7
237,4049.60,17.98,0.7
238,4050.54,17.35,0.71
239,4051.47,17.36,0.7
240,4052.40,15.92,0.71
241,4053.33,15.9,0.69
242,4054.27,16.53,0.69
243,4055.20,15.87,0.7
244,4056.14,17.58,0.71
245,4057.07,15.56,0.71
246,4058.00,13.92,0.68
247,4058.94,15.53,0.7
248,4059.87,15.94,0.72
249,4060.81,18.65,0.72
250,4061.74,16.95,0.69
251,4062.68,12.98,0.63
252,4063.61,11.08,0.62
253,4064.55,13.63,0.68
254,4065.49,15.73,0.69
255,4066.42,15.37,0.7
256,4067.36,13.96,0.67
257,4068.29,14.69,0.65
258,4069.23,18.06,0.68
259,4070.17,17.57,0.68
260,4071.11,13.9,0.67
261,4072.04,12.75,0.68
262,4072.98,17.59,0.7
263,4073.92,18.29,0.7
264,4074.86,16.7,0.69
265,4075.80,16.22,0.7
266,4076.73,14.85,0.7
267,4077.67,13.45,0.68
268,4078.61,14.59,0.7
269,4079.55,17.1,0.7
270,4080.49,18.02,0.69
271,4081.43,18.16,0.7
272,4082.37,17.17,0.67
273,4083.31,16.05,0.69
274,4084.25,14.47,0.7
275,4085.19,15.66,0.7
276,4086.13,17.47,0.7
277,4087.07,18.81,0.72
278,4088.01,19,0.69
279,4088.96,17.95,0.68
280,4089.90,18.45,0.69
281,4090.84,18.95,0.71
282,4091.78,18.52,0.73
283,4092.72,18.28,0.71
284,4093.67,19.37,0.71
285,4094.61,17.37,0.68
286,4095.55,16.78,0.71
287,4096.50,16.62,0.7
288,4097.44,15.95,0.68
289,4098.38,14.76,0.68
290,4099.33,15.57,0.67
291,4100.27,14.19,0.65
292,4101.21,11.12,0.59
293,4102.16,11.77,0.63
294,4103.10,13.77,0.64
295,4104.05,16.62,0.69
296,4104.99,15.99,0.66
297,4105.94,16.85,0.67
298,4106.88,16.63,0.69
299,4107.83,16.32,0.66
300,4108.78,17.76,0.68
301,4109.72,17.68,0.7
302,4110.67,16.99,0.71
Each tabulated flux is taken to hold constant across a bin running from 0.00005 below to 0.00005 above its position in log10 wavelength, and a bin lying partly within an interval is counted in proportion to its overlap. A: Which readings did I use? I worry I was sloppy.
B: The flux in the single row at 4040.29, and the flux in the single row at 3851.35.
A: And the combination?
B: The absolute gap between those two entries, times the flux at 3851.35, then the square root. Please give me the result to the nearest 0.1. 6.8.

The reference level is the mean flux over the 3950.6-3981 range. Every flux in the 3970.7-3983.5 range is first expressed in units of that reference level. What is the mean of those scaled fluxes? 1.18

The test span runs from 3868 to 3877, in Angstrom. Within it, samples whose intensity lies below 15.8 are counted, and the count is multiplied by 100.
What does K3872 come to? 1000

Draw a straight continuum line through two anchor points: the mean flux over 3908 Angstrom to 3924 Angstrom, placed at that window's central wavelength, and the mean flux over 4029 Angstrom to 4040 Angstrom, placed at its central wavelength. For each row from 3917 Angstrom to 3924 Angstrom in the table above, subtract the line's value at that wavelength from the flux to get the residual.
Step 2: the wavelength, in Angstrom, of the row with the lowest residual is 3920.24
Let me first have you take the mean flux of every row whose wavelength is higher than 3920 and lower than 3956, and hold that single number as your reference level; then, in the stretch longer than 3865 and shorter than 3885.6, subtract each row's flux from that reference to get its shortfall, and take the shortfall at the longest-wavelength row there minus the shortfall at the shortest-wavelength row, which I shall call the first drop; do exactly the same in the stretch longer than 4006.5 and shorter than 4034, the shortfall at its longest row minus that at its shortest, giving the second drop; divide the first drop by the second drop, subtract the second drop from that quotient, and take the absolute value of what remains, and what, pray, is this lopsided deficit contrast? 1.1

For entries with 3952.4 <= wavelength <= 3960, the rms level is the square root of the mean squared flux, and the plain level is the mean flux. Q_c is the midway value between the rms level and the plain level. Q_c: 13.2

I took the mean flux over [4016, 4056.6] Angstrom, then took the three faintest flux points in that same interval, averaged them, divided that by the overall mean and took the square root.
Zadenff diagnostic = 0.82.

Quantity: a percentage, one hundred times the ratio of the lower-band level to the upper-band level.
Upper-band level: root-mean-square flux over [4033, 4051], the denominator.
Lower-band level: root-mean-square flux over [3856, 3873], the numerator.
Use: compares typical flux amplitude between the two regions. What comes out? 64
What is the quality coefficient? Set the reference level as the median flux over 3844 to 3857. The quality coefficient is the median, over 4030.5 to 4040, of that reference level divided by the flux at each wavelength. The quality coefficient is 0.76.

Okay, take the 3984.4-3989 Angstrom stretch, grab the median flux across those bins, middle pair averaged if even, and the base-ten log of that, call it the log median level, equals 1.20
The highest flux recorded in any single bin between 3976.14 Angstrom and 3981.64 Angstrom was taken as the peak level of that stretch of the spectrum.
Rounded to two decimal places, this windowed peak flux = 16.14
